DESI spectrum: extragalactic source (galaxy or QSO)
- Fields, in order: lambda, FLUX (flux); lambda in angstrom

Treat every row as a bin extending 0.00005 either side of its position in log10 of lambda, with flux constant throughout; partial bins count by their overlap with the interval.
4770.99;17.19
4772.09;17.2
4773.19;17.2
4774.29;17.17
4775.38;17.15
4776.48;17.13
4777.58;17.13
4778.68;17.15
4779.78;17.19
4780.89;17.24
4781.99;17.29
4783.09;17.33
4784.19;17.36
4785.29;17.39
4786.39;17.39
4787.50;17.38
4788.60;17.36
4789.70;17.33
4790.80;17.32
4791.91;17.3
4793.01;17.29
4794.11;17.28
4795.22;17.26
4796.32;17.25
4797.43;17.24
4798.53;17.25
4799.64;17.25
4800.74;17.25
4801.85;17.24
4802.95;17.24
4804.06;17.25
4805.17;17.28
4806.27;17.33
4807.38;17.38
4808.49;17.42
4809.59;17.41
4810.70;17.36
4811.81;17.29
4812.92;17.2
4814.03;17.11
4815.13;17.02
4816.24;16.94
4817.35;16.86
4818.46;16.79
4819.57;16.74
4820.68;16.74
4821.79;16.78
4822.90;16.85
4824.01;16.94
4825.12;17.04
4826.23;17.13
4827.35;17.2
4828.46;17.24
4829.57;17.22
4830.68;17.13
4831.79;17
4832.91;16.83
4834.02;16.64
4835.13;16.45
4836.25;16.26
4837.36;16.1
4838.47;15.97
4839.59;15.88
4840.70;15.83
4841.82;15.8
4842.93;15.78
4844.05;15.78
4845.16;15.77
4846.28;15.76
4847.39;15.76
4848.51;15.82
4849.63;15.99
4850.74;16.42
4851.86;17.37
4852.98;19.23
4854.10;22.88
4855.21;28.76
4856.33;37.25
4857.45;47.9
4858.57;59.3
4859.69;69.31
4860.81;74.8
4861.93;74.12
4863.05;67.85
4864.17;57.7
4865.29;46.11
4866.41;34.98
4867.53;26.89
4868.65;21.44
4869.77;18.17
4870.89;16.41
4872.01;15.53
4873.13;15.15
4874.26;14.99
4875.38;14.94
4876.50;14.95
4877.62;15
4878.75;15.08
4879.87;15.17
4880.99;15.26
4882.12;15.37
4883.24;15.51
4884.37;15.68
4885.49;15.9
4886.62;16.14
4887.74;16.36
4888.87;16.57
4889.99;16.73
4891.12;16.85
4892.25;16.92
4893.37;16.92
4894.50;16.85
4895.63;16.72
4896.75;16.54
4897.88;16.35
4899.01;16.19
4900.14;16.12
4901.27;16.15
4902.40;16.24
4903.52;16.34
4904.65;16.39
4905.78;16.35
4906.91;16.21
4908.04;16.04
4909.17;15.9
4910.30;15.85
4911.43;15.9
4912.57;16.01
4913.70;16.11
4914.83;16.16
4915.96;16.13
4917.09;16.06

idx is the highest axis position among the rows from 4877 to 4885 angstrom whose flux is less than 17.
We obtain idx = 4884.37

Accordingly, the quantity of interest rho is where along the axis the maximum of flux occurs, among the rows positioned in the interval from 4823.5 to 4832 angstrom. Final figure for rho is 4828.46 angstrom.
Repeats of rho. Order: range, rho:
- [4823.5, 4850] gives 4828.46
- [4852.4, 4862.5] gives 4860.81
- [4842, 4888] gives 4860.81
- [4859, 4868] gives 4860.81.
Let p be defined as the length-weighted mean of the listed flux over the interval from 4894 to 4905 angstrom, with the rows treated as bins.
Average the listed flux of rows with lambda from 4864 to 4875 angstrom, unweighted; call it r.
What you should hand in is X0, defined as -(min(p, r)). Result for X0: -16.4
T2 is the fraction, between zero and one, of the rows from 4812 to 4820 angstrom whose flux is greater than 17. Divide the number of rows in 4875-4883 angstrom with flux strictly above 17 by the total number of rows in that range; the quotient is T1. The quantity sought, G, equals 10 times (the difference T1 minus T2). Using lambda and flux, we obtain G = -4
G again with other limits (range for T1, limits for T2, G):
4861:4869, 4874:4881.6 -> 10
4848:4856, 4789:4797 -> -4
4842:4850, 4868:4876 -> -3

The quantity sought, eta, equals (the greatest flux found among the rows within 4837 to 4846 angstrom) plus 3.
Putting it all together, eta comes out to 19.1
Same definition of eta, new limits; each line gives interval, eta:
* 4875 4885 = 18.7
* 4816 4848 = 20.2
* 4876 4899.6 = 19.9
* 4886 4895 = 19.9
